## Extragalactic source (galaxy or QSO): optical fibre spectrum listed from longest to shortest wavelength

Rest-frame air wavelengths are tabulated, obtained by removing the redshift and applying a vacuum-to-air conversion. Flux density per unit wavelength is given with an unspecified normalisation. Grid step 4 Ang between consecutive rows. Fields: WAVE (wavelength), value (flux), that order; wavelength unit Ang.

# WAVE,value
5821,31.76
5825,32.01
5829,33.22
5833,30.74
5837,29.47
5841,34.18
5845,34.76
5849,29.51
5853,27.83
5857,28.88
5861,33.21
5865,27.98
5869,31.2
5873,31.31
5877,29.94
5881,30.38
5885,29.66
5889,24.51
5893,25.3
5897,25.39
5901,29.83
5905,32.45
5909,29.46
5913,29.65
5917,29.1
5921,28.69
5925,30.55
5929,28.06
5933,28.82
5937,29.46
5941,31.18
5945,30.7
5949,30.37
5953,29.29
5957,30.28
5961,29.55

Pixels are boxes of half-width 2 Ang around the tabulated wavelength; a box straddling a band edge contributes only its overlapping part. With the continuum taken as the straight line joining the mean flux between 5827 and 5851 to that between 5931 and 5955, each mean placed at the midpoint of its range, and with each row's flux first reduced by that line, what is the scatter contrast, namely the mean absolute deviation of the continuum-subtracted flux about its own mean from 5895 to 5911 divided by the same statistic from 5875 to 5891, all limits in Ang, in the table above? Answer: 1.0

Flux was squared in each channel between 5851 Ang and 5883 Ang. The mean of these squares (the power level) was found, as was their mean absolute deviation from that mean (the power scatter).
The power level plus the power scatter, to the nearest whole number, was 995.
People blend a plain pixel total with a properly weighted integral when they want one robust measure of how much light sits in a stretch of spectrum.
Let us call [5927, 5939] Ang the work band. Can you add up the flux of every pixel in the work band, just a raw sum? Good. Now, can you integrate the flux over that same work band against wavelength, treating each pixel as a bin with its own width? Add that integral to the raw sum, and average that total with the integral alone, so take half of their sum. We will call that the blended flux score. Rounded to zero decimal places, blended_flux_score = 389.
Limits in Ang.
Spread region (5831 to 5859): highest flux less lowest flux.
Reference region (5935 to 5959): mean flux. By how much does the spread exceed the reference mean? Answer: -23.3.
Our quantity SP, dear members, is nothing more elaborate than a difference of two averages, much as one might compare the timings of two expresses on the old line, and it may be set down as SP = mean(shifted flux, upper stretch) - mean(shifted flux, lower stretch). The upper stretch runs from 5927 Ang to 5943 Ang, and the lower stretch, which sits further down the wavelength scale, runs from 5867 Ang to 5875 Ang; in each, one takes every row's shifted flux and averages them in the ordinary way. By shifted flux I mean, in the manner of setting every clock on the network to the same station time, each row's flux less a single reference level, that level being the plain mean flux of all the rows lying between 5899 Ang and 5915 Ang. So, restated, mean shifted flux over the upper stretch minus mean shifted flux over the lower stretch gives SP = -1.9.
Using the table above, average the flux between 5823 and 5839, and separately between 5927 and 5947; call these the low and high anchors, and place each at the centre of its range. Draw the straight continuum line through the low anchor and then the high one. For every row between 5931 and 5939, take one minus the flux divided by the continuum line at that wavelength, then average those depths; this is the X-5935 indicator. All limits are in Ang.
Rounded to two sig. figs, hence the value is 0.018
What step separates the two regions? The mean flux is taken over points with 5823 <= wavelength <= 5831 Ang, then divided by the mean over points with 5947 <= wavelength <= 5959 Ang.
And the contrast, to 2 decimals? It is 1.09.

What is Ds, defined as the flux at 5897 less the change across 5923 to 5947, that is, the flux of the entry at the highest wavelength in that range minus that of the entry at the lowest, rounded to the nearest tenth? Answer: 25.2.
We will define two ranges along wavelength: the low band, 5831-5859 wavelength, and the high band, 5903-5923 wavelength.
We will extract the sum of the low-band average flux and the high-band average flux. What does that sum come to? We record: 60.6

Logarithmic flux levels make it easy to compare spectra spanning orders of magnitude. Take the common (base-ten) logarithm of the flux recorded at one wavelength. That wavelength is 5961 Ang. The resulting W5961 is 1.47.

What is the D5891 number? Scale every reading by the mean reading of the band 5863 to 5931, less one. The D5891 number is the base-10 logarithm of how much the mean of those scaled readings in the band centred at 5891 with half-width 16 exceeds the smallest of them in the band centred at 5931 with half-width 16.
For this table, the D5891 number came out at -1.9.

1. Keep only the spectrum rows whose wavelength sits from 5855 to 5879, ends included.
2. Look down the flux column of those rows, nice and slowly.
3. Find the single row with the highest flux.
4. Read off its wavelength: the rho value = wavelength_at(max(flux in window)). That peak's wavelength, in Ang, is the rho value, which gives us 5861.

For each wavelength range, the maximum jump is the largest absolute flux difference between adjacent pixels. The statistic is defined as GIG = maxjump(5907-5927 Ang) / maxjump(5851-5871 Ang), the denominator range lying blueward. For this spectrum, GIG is 0.36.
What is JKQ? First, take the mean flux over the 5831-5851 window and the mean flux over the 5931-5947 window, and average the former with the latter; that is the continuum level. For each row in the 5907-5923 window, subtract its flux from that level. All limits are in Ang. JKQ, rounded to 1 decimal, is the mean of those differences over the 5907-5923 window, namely 1.7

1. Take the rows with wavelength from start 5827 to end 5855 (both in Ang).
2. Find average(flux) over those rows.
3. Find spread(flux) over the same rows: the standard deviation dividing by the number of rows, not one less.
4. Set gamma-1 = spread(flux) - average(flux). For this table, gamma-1 -28.9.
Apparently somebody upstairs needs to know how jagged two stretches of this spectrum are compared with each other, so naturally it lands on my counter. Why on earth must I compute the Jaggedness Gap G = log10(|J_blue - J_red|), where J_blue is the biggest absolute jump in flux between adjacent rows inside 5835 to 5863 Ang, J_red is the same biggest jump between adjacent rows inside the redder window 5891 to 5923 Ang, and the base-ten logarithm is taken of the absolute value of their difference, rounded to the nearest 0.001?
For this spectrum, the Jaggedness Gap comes -0.092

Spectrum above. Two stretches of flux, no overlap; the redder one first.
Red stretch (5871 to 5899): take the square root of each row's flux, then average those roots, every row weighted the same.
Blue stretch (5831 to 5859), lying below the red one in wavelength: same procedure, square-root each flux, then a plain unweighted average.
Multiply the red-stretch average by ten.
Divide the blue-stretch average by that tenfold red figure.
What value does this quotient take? 0.105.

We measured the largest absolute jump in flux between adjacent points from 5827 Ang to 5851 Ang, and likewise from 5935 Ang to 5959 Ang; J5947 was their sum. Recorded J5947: 7.0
